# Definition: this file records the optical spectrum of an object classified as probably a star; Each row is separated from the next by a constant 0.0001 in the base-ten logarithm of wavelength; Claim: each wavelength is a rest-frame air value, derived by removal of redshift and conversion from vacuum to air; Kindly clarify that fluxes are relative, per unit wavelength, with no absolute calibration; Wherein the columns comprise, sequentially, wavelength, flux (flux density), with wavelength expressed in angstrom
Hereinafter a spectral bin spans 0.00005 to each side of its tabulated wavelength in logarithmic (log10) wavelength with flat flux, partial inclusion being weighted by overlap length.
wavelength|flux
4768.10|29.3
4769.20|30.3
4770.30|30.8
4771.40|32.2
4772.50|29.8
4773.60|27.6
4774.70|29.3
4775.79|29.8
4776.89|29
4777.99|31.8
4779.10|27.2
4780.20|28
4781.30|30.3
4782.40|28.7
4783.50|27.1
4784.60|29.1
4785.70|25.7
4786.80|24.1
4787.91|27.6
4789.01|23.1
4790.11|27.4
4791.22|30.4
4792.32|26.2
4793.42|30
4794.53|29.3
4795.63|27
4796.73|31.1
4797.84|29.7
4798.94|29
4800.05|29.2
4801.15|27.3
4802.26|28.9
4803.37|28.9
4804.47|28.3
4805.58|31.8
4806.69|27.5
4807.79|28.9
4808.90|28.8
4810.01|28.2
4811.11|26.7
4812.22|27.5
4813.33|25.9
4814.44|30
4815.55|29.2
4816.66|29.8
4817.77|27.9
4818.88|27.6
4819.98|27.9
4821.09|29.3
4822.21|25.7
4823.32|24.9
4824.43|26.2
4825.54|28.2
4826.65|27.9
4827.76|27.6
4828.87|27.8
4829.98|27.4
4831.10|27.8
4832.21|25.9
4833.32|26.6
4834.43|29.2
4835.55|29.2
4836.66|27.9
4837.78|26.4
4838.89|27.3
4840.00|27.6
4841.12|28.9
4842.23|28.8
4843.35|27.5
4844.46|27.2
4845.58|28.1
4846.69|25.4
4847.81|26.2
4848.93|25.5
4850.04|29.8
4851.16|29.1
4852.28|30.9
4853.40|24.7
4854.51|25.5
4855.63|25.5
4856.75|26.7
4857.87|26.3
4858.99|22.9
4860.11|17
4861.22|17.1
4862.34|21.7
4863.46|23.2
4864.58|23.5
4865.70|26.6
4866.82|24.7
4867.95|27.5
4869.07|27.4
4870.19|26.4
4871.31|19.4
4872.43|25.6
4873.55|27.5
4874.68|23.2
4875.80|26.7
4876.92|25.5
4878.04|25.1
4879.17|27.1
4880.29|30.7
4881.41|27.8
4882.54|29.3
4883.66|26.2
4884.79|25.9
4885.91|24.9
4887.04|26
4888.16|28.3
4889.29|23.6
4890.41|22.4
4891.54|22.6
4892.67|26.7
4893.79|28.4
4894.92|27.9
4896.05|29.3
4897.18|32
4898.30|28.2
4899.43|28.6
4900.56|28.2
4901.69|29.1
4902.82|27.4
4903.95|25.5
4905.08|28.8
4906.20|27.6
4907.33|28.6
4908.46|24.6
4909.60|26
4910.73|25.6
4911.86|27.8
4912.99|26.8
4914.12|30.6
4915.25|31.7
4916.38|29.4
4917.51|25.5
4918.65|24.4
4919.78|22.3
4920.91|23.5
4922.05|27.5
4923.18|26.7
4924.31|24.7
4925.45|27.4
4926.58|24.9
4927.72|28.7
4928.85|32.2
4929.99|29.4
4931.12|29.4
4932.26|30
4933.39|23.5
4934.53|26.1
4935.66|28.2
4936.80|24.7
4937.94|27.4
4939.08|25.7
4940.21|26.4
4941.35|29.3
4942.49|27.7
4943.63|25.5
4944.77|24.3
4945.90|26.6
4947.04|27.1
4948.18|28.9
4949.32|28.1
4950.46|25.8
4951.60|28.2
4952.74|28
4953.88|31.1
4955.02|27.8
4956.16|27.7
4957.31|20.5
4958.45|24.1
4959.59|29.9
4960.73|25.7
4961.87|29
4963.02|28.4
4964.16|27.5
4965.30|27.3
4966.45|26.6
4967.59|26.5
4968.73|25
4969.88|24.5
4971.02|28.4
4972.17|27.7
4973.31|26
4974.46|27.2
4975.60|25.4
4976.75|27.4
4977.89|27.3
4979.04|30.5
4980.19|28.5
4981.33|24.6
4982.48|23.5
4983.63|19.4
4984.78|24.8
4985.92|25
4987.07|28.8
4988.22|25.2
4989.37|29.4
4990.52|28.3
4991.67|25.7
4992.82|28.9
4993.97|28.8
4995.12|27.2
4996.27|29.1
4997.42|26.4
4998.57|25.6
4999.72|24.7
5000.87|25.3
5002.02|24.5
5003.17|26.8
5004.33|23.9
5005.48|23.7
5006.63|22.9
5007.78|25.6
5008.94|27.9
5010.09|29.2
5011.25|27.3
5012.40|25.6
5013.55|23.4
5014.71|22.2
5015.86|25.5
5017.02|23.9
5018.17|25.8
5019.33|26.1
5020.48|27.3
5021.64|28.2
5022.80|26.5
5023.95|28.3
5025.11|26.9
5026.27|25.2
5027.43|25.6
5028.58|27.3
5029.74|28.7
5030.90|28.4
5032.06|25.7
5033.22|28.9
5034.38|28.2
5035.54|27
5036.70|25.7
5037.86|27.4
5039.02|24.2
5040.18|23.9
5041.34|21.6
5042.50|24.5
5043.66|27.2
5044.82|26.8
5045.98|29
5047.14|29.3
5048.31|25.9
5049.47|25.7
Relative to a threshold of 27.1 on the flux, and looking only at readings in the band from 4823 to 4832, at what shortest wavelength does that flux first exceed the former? 4825.54 angstrom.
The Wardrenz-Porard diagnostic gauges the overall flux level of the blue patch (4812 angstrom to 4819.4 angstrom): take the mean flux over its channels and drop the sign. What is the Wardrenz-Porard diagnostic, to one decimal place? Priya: 28.3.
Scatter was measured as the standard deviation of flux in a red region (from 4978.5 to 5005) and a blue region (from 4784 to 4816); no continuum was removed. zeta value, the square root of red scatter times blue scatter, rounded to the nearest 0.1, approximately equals 2.2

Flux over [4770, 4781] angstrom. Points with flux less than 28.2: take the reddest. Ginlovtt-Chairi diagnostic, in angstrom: 4780.20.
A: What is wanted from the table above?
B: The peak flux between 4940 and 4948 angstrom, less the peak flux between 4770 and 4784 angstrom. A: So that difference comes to -2.9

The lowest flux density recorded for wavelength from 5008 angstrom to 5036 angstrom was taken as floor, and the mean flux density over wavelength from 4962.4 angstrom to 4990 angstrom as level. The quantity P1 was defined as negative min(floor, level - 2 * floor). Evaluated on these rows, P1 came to 17.9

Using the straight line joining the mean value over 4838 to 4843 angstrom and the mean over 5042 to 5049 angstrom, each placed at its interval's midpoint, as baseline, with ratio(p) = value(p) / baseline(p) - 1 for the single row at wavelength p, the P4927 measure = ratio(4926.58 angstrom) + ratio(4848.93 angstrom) -0.19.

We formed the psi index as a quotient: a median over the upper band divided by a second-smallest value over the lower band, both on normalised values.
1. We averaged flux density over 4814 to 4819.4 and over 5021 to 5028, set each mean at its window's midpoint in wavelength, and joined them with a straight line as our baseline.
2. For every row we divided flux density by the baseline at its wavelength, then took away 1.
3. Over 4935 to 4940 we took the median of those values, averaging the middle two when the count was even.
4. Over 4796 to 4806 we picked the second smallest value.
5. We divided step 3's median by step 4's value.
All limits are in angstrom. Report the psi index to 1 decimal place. 1.6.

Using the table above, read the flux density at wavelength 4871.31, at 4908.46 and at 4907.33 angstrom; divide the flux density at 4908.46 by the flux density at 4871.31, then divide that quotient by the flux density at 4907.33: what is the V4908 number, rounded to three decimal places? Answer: 0.044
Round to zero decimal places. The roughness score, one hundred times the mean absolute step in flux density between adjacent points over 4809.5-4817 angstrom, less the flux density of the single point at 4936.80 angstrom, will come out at 132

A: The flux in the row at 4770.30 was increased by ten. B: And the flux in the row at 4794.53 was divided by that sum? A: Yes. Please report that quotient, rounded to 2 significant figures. 0.72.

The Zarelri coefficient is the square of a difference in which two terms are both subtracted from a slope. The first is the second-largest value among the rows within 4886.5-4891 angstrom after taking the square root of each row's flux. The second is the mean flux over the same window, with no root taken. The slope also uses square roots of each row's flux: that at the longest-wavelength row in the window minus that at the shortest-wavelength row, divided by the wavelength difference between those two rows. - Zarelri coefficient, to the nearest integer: 917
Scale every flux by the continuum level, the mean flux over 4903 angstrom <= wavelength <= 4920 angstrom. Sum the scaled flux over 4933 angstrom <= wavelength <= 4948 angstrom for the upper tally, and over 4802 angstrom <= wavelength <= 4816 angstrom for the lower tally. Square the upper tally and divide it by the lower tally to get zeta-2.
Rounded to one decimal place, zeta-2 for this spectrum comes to 11.7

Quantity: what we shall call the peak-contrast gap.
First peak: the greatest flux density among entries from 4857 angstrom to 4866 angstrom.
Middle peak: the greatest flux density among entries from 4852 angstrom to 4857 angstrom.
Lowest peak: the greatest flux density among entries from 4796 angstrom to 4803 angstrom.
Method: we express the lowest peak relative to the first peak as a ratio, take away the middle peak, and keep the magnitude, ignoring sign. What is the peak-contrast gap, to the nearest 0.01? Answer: 29.73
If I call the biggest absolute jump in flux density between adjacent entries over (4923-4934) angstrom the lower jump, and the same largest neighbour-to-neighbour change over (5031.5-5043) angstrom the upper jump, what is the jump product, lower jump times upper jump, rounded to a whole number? 21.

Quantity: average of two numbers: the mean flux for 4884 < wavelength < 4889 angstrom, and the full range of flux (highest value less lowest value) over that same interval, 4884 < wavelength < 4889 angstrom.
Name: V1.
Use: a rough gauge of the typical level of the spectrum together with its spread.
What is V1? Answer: 14.8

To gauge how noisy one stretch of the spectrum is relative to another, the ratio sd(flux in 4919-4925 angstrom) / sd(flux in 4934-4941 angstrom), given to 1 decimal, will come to 1.7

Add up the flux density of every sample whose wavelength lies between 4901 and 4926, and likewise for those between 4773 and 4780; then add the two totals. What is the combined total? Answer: 766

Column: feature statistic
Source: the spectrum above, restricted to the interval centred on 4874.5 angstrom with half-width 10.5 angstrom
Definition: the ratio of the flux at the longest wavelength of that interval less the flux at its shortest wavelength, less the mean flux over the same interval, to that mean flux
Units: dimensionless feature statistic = -0.91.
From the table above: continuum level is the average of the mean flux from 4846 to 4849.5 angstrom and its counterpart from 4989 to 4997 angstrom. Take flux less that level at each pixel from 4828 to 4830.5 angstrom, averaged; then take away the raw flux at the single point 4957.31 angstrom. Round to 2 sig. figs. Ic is -20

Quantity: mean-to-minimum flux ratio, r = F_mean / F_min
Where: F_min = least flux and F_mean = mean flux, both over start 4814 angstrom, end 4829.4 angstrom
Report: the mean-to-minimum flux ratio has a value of 1.12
